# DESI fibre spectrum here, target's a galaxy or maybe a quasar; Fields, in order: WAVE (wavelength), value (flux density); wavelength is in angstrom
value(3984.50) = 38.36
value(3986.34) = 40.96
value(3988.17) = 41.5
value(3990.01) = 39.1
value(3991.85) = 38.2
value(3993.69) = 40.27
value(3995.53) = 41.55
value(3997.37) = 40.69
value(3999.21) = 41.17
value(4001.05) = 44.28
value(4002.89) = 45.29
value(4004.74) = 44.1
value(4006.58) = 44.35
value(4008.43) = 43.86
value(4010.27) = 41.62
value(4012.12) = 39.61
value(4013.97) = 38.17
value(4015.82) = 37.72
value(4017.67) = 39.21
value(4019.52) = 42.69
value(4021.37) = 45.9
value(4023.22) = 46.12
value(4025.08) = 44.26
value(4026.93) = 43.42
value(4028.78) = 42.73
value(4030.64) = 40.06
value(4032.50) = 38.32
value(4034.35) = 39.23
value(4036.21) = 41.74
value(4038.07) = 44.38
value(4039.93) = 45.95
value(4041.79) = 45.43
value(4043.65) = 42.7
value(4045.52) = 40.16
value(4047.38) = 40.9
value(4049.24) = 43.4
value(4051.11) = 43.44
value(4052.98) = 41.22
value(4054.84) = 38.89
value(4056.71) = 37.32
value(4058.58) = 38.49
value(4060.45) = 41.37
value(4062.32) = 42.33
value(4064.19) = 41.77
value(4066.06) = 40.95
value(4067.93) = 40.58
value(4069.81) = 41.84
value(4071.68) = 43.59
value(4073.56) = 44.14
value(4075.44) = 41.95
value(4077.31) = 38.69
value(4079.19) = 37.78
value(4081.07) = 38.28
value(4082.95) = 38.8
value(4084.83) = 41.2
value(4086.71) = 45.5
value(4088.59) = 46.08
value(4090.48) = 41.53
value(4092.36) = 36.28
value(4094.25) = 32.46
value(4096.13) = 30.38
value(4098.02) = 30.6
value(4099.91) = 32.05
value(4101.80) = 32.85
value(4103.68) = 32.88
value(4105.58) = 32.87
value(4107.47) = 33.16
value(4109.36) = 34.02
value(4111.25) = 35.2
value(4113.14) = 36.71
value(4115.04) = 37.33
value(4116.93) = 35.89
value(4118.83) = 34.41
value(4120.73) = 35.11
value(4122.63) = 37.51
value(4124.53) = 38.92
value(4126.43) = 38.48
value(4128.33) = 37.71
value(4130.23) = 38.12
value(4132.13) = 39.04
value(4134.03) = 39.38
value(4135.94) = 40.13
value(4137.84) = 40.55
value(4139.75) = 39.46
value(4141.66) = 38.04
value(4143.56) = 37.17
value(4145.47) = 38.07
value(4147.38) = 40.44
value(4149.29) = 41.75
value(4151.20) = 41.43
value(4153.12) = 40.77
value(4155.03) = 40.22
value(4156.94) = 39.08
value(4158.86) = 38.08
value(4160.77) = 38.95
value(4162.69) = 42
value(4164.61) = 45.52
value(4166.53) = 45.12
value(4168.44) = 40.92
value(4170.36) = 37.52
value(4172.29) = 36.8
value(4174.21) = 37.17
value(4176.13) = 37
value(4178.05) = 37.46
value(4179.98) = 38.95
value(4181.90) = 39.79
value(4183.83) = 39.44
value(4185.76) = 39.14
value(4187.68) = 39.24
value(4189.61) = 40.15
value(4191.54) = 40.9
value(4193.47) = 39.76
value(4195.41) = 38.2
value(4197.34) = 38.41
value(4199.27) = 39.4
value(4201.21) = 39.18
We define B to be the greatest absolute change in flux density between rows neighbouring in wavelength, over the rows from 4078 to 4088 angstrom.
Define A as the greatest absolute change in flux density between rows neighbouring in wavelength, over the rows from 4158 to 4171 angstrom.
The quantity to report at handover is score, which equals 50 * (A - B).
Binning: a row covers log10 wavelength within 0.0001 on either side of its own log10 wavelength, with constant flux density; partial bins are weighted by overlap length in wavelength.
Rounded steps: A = 4.2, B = 4.3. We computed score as -5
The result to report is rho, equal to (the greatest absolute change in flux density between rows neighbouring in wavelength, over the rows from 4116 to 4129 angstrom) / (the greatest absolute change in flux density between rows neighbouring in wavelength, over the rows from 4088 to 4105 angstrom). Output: 0.46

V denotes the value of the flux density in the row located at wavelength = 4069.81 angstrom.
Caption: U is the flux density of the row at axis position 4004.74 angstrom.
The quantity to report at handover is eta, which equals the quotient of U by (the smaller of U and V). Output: 1.05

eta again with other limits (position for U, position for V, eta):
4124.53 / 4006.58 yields 1.00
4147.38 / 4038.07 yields 1.00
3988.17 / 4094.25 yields 1.28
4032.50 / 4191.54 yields 1.00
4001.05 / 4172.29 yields 1.20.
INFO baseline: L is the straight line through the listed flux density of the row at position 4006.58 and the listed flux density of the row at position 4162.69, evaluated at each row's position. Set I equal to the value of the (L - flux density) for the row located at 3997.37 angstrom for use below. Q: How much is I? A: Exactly 3.8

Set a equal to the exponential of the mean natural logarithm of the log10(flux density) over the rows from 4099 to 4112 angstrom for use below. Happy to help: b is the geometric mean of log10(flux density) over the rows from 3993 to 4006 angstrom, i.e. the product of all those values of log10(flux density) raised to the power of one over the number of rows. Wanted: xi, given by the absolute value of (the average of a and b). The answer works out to 1.575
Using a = 1.52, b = 1.628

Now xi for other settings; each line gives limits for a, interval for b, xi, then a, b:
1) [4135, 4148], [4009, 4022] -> 1.600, 1.59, 1.608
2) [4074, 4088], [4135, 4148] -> 1.598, 1.60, 1.592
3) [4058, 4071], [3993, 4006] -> 1.620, 1.61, 1.628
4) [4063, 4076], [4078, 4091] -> 1.619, 1.62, 1.615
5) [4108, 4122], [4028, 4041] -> 1.585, 1.55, 1.620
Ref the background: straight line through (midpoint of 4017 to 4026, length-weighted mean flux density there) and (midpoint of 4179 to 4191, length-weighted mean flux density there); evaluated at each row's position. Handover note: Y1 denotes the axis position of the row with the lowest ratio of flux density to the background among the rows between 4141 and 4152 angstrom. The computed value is 4143.56 angstrom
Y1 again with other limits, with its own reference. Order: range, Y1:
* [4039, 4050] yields 4045.52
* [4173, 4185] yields 4176.13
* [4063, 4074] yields 4067.93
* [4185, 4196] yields 4195.41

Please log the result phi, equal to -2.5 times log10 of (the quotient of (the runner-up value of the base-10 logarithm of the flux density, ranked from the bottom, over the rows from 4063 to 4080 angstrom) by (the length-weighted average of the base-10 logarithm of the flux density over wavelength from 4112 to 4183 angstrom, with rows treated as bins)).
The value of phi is 0.001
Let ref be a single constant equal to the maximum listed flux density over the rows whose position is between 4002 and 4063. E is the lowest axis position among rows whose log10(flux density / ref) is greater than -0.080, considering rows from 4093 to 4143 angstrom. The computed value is 4124.53 angstrom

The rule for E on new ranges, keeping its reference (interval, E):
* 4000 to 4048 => 4001.05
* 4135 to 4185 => 4135.94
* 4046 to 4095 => 4047.38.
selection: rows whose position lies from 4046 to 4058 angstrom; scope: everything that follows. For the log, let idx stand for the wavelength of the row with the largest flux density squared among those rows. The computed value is 4051.11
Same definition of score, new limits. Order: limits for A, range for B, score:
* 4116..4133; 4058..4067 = -24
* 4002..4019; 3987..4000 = -8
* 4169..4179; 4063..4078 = -127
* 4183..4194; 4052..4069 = -87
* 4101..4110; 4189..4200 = -35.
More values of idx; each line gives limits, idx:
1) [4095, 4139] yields 4137.84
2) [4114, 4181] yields 4164.61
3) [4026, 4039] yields 4038.07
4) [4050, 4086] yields 4073.56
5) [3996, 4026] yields 4023.22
